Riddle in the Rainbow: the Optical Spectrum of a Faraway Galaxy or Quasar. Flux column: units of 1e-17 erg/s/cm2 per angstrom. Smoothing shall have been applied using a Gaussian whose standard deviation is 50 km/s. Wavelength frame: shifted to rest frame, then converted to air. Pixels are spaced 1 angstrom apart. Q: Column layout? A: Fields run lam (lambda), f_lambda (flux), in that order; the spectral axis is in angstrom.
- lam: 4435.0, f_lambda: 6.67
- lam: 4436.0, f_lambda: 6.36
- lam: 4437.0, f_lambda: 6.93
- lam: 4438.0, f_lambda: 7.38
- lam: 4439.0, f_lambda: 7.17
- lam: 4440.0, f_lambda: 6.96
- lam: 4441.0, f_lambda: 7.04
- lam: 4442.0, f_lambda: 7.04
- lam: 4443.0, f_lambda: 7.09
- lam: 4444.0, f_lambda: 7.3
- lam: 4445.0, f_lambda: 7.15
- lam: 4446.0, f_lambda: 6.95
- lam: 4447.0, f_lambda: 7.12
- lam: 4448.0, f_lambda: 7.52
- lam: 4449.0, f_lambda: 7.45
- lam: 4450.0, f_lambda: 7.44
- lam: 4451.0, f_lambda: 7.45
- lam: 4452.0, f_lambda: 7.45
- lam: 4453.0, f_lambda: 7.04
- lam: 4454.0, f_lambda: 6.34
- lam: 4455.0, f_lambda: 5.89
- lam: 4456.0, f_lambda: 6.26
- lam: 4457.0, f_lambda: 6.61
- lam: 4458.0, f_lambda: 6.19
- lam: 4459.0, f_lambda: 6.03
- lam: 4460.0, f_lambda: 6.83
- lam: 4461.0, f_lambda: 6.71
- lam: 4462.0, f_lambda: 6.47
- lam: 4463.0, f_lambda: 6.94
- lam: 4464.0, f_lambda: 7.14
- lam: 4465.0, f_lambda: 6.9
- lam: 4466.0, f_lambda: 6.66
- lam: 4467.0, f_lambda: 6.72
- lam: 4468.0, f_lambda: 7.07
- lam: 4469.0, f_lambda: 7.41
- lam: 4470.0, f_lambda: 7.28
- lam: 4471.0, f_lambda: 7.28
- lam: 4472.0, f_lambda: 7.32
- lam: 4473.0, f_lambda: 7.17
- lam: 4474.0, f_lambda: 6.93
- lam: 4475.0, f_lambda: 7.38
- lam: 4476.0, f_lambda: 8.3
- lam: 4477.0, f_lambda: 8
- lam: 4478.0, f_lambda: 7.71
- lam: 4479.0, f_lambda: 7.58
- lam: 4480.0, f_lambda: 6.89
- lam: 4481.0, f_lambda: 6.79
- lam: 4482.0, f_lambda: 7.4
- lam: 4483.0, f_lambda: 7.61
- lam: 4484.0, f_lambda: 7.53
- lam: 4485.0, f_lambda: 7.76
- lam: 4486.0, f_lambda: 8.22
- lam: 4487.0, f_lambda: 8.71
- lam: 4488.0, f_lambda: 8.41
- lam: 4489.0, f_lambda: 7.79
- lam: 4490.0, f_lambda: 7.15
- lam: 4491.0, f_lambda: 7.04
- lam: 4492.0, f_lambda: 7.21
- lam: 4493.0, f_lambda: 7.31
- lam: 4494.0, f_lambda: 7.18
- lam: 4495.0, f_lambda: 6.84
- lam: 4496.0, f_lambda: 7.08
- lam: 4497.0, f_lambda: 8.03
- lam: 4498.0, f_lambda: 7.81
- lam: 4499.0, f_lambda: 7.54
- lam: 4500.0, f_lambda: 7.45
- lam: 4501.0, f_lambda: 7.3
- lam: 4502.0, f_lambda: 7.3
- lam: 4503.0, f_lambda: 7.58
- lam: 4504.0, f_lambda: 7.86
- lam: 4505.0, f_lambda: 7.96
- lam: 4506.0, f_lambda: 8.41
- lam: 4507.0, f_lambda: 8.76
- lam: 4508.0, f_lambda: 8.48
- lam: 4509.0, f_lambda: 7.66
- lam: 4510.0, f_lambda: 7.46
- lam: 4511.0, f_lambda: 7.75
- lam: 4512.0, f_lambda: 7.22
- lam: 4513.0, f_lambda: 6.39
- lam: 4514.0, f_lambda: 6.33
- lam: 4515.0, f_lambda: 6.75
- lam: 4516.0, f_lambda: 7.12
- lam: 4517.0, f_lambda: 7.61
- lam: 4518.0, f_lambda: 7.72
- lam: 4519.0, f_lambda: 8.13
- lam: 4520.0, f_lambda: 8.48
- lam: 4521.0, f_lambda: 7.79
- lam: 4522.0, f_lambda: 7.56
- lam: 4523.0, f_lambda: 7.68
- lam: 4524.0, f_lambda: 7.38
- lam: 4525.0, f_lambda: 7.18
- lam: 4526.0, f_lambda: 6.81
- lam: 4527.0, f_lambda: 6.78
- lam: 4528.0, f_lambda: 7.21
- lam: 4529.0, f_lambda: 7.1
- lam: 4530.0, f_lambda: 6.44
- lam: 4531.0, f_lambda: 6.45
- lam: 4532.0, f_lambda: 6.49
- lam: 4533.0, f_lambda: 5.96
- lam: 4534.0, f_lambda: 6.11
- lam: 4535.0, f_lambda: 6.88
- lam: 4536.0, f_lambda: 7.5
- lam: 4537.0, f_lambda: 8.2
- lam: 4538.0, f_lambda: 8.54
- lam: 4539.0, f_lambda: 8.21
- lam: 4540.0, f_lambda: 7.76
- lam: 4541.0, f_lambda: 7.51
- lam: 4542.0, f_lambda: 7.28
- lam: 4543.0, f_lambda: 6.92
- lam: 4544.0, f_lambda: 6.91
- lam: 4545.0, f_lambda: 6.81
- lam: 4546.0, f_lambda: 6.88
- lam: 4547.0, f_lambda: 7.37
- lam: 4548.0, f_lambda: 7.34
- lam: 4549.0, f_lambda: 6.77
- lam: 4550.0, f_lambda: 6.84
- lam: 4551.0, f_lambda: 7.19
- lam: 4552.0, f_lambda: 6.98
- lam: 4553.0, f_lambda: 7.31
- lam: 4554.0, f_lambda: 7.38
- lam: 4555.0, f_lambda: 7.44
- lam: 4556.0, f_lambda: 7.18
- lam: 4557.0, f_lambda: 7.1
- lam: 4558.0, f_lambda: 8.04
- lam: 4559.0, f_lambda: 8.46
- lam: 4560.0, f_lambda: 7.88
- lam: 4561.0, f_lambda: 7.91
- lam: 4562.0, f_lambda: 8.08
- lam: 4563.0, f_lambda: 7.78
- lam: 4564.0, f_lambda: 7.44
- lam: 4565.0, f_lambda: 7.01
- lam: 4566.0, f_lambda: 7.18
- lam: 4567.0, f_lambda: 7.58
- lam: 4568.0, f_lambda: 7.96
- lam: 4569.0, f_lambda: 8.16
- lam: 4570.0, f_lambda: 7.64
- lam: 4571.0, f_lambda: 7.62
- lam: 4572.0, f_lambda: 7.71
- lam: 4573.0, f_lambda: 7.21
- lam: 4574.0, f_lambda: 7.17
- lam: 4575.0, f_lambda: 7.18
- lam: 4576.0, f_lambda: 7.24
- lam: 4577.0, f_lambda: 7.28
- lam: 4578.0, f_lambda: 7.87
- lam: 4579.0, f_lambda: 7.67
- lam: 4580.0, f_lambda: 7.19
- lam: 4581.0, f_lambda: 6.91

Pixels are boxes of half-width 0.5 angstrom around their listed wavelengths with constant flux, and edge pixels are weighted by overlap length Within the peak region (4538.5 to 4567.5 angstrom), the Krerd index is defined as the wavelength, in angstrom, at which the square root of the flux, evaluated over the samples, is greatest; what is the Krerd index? 4559.0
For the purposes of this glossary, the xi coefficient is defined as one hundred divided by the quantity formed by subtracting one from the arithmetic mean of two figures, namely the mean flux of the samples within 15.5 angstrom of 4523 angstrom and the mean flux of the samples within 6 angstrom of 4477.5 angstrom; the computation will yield 15.8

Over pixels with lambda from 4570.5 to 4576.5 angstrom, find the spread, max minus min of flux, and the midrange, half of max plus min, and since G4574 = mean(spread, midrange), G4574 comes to 4.0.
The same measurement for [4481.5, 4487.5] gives 4.7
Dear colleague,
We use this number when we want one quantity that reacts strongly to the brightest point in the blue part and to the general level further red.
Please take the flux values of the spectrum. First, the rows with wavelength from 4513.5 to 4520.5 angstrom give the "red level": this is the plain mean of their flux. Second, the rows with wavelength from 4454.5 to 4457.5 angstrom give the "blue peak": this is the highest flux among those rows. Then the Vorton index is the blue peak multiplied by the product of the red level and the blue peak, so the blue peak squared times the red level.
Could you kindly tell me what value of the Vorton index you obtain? 325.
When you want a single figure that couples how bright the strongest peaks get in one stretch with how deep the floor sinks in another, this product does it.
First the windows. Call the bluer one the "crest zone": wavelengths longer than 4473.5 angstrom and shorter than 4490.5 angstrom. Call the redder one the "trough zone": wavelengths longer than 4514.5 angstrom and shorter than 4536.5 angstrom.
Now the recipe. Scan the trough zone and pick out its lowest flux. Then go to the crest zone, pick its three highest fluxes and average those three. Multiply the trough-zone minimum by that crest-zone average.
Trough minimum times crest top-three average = 50.50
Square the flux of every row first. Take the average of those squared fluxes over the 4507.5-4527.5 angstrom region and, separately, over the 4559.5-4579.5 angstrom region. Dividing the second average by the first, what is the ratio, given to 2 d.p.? 1.04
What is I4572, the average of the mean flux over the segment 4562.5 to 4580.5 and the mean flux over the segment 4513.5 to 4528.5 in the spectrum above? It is 7.43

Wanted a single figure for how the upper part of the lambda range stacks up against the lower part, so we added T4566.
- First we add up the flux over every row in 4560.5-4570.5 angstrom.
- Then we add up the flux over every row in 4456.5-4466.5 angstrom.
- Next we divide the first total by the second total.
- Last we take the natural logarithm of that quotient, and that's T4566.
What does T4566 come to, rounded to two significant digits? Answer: 0.14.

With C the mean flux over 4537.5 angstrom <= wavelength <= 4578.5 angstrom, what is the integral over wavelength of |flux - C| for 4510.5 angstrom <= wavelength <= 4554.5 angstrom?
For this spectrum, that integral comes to 23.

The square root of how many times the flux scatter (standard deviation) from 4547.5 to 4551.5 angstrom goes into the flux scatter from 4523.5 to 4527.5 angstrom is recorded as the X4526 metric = 1.0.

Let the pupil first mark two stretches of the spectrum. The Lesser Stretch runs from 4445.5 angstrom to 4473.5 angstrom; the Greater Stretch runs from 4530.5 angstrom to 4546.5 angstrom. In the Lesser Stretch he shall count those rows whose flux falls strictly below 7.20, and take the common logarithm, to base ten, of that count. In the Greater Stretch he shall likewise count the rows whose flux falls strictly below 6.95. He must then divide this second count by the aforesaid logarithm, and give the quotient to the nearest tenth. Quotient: 7.0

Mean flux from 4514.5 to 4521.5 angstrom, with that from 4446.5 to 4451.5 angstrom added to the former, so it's 15.1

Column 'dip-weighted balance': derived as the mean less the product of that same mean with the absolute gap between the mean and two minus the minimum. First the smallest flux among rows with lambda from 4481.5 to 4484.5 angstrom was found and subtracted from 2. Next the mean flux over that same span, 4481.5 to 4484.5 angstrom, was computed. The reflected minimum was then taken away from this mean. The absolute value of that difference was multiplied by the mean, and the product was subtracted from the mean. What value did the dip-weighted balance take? -89.5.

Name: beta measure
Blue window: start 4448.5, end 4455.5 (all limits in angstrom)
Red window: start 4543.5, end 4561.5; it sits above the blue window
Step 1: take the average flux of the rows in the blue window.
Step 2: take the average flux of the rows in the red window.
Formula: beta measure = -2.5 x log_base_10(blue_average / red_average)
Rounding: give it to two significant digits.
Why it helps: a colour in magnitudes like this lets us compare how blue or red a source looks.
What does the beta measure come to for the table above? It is 0.047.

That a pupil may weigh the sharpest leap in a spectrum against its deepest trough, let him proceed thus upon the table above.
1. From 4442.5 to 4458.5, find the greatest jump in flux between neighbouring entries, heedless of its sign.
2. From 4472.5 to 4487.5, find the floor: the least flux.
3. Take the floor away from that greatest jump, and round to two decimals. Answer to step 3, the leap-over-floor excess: -6.09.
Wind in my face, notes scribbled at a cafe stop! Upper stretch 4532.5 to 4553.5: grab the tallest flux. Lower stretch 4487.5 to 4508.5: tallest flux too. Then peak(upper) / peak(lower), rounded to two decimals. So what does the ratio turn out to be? 0.97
